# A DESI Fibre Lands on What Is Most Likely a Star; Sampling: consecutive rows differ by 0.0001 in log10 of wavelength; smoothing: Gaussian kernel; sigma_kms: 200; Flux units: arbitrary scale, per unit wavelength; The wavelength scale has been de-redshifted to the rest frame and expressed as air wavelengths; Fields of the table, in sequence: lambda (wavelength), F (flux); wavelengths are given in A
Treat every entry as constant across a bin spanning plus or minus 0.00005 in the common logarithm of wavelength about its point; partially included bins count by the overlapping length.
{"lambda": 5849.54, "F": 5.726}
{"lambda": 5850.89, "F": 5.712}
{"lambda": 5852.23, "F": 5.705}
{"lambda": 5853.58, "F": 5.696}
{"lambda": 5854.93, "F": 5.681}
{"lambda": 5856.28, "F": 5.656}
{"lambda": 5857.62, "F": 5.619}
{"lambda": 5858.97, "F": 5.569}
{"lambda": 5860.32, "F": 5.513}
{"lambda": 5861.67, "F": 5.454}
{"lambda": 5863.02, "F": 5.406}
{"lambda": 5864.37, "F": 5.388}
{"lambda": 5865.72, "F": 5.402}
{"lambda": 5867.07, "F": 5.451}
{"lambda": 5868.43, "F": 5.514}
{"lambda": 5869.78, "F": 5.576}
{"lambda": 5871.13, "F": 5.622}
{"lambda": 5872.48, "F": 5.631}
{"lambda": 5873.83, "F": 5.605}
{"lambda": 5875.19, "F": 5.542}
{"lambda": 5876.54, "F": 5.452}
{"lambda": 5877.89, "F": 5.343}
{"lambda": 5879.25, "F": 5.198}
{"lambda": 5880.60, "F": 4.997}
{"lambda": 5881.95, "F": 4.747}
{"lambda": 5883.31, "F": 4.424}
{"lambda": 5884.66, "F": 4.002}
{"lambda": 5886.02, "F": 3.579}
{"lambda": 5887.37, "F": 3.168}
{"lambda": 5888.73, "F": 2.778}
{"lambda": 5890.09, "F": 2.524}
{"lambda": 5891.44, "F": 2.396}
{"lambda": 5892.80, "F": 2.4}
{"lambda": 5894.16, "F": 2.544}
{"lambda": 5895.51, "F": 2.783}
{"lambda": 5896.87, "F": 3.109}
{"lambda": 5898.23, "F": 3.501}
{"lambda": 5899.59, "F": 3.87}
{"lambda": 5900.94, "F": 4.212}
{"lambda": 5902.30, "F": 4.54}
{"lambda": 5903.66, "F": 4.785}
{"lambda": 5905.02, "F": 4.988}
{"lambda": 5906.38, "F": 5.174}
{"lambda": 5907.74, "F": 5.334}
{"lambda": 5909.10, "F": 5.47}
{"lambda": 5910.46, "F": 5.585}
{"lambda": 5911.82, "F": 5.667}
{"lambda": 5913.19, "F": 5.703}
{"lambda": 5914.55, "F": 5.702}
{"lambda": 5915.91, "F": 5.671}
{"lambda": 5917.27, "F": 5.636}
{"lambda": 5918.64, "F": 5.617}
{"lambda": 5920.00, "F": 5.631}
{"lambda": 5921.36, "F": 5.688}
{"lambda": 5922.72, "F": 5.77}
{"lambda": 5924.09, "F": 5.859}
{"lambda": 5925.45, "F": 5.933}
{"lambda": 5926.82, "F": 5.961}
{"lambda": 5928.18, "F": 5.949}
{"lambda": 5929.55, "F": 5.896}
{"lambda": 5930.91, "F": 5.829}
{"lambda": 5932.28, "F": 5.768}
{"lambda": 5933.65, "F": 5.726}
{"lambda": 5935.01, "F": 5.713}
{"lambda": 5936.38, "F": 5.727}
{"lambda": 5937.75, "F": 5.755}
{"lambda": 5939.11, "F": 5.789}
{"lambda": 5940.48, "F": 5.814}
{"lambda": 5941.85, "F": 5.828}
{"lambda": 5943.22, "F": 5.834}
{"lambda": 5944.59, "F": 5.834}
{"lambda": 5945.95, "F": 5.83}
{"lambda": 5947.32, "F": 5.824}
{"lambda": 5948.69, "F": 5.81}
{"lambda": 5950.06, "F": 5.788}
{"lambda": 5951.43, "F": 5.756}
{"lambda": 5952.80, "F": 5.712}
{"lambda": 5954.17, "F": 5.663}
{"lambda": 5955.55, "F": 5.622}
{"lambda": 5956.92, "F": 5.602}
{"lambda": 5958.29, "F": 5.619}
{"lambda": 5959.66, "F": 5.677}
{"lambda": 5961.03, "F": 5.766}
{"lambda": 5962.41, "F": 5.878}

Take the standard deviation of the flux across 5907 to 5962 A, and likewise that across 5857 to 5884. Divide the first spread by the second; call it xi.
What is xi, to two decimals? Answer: 0.40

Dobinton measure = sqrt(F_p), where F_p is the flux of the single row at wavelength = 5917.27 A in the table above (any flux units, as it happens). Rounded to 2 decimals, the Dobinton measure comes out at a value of 2.37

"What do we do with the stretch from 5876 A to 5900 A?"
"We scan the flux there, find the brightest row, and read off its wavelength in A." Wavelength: 5876.54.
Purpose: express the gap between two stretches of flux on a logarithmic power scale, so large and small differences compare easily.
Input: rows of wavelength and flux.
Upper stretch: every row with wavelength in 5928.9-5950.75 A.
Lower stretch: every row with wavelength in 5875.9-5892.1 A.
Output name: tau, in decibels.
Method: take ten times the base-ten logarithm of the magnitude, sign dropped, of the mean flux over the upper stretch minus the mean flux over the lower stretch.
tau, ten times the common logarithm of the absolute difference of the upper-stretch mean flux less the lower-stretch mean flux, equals 2.4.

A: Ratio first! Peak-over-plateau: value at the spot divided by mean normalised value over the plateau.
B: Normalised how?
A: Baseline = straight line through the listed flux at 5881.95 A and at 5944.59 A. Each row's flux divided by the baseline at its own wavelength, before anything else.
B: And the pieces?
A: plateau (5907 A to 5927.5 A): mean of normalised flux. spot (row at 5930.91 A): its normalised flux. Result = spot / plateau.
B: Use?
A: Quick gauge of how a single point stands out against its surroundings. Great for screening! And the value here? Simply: 0.98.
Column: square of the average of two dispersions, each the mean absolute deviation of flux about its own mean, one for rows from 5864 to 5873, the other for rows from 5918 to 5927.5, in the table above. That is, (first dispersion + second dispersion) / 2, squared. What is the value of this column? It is 0.010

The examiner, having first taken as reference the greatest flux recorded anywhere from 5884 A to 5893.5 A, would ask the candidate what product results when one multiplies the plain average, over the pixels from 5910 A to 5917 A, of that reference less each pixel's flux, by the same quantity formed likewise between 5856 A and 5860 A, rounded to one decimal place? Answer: 2.7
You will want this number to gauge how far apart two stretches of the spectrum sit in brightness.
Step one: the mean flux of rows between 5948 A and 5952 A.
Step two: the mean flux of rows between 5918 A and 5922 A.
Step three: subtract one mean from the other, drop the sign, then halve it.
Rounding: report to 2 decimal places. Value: 0.07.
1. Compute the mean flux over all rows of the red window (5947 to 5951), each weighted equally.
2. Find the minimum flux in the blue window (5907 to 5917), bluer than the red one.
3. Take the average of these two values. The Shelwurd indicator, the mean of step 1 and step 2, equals 5.6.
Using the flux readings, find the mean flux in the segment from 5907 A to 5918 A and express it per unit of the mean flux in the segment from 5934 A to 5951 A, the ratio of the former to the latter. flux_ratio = 1.0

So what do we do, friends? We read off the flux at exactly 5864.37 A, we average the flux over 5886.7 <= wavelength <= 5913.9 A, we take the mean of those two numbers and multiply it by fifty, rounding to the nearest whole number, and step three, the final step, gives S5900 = 235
